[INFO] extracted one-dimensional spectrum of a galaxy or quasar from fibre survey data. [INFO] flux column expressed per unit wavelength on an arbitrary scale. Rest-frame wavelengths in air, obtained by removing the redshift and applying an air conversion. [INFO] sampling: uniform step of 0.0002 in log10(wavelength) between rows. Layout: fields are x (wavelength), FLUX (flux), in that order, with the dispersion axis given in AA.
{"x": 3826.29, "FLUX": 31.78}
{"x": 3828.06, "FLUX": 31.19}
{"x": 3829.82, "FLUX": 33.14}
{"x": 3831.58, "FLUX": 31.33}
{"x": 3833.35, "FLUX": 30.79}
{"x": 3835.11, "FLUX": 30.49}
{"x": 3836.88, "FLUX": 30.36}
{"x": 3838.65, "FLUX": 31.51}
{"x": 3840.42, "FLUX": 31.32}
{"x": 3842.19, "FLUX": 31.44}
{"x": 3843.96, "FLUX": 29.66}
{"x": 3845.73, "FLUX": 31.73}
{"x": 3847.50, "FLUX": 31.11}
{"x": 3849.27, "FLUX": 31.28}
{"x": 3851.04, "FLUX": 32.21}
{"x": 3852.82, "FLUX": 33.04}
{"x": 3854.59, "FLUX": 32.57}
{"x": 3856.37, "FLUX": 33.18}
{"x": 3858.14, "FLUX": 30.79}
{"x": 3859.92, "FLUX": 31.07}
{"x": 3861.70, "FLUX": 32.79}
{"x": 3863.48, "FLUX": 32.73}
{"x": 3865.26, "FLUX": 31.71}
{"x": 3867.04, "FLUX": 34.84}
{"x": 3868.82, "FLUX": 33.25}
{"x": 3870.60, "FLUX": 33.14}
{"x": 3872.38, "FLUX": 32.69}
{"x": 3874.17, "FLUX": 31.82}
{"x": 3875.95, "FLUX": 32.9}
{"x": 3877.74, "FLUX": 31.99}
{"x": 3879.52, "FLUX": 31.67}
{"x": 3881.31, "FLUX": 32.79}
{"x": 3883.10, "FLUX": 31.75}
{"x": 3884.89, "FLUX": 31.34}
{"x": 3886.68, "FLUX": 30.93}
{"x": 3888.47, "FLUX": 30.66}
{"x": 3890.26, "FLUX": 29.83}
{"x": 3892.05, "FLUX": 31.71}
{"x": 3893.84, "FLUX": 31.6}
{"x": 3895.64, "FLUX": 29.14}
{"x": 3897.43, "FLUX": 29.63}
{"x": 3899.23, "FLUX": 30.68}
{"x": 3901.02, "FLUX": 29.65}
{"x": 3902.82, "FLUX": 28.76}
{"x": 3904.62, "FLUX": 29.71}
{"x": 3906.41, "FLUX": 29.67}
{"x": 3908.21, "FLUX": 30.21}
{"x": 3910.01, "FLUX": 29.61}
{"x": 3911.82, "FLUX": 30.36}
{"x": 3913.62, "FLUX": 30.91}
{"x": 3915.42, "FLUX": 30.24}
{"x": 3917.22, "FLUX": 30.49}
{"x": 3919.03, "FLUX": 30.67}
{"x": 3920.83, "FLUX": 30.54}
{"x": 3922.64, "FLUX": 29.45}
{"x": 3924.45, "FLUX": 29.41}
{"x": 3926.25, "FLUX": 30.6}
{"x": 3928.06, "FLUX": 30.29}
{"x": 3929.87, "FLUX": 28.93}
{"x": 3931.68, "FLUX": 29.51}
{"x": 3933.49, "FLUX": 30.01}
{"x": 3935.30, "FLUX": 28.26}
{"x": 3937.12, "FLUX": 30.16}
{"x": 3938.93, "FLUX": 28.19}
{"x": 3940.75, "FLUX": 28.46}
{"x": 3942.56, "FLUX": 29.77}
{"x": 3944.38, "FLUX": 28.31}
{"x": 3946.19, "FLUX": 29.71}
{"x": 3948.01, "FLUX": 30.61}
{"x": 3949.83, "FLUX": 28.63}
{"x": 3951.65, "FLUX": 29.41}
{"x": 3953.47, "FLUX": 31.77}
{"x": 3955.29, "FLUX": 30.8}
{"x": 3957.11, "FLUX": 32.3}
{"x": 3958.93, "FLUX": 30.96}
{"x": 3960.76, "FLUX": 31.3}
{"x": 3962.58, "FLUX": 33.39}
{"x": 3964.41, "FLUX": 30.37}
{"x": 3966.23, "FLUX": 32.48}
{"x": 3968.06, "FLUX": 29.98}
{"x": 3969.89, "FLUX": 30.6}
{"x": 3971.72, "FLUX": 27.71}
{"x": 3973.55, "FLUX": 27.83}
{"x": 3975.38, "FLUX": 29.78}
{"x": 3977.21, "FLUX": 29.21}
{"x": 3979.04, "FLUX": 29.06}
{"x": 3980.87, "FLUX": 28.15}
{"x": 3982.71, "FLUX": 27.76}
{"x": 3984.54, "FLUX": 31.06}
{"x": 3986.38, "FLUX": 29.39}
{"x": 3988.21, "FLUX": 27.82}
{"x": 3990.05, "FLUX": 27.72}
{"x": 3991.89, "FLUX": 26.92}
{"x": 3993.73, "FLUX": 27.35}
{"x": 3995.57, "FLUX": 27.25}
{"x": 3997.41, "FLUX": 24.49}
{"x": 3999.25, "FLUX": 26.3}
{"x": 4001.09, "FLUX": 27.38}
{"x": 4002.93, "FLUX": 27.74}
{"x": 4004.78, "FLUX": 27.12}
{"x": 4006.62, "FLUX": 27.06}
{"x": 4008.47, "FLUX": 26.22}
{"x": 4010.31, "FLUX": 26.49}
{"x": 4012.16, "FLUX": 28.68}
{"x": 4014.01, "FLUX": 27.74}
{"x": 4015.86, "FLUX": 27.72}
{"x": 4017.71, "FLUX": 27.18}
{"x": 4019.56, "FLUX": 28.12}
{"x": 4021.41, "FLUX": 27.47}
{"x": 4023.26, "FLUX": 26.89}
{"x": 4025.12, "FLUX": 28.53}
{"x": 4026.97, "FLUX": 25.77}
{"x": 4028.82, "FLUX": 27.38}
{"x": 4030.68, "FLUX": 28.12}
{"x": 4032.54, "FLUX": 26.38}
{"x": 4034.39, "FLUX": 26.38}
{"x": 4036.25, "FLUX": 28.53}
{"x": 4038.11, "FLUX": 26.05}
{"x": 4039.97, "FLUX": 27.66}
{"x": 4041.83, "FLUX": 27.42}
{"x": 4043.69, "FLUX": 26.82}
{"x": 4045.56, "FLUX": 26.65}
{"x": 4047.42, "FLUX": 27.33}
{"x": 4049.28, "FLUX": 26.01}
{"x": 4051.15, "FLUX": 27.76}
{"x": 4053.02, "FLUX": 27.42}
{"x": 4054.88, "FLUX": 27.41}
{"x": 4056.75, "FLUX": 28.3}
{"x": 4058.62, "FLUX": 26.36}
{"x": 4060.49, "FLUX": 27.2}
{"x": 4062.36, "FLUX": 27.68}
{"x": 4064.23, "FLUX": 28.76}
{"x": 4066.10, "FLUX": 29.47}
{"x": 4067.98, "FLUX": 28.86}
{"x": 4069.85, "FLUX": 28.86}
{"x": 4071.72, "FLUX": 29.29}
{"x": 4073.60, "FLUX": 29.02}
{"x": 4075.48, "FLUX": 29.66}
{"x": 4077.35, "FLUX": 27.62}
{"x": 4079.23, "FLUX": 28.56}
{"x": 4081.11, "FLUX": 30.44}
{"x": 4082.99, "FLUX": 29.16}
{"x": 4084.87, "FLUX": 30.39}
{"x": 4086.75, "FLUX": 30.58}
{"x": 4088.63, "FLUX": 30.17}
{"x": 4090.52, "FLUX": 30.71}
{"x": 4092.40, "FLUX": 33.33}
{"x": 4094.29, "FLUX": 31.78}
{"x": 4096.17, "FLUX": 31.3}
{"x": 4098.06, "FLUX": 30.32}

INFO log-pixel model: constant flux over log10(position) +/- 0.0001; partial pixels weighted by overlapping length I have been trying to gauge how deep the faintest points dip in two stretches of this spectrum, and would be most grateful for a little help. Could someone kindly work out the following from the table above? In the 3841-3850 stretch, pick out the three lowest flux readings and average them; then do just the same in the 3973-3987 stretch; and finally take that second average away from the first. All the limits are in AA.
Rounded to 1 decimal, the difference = 2.8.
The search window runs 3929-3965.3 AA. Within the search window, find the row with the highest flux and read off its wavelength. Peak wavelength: 3962.58 AA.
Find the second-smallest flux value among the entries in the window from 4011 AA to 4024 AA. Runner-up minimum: 27.18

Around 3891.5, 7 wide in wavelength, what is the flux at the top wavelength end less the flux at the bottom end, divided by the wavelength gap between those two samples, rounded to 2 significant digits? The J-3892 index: 0.18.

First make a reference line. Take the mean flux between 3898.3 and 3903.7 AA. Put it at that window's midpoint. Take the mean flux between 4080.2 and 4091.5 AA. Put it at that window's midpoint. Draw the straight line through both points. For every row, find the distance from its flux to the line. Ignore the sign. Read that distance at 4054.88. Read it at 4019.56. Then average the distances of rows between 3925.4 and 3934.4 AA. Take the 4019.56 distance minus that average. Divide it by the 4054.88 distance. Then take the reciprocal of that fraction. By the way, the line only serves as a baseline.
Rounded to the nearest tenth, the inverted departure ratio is 2.0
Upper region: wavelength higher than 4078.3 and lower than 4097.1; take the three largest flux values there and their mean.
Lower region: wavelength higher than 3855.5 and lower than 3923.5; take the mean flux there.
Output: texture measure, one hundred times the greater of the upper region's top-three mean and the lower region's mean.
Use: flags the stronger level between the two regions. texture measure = 3214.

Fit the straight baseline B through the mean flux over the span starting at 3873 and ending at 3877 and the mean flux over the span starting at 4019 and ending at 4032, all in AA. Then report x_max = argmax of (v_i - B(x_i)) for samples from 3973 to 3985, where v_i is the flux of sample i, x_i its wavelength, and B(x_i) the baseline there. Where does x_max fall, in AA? 3984.54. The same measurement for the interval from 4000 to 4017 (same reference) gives 4012.16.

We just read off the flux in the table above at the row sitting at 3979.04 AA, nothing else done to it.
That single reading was 29.06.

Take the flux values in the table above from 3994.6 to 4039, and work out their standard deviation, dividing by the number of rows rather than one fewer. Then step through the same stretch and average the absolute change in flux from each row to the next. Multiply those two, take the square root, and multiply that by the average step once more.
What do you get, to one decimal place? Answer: 1.2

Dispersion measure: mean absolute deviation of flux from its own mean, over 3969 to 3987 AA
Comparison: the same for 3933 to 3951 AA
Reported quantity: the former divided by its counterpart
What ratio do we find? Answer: 1.1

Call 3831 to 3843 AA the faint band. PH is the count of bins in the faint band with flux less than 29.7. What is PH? 0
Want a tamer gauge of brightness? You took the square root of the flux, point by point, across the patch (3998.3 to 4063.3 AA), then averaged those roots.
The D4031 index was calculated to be 5.22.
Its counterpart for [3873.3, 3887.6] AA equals 5.65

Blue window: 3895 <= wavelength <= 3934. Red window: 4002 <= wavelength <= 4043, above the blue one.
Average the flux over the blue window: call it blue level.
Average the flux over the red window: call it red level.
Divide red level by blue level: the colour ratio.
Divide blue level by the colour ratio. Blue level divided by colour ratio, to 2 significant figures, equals 33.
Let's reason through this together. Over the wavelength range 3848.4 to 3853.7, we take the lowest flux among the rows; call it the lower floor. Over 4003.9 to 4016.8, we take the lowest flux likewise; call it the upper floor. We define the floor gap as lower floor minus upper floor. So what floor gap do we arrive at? 5.1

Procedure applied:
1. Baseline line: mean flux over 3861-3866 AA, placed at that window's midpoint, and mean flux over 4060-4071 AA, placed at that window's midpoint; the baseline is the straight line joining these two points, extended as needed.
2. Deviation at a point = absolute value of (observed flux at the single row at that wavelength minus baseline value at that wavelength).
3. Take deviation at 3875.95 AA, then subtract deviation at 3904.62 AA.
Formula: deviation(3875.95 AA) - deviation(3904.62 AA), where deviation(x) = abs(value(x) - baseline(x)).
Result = -1.2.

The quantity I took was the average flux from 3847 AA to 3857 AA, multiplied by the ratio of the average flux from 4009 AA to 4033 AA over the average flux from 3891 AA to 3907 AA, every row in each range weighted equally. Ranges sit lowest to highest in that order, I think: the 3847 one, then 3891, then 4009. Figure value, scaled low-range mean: 29.4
